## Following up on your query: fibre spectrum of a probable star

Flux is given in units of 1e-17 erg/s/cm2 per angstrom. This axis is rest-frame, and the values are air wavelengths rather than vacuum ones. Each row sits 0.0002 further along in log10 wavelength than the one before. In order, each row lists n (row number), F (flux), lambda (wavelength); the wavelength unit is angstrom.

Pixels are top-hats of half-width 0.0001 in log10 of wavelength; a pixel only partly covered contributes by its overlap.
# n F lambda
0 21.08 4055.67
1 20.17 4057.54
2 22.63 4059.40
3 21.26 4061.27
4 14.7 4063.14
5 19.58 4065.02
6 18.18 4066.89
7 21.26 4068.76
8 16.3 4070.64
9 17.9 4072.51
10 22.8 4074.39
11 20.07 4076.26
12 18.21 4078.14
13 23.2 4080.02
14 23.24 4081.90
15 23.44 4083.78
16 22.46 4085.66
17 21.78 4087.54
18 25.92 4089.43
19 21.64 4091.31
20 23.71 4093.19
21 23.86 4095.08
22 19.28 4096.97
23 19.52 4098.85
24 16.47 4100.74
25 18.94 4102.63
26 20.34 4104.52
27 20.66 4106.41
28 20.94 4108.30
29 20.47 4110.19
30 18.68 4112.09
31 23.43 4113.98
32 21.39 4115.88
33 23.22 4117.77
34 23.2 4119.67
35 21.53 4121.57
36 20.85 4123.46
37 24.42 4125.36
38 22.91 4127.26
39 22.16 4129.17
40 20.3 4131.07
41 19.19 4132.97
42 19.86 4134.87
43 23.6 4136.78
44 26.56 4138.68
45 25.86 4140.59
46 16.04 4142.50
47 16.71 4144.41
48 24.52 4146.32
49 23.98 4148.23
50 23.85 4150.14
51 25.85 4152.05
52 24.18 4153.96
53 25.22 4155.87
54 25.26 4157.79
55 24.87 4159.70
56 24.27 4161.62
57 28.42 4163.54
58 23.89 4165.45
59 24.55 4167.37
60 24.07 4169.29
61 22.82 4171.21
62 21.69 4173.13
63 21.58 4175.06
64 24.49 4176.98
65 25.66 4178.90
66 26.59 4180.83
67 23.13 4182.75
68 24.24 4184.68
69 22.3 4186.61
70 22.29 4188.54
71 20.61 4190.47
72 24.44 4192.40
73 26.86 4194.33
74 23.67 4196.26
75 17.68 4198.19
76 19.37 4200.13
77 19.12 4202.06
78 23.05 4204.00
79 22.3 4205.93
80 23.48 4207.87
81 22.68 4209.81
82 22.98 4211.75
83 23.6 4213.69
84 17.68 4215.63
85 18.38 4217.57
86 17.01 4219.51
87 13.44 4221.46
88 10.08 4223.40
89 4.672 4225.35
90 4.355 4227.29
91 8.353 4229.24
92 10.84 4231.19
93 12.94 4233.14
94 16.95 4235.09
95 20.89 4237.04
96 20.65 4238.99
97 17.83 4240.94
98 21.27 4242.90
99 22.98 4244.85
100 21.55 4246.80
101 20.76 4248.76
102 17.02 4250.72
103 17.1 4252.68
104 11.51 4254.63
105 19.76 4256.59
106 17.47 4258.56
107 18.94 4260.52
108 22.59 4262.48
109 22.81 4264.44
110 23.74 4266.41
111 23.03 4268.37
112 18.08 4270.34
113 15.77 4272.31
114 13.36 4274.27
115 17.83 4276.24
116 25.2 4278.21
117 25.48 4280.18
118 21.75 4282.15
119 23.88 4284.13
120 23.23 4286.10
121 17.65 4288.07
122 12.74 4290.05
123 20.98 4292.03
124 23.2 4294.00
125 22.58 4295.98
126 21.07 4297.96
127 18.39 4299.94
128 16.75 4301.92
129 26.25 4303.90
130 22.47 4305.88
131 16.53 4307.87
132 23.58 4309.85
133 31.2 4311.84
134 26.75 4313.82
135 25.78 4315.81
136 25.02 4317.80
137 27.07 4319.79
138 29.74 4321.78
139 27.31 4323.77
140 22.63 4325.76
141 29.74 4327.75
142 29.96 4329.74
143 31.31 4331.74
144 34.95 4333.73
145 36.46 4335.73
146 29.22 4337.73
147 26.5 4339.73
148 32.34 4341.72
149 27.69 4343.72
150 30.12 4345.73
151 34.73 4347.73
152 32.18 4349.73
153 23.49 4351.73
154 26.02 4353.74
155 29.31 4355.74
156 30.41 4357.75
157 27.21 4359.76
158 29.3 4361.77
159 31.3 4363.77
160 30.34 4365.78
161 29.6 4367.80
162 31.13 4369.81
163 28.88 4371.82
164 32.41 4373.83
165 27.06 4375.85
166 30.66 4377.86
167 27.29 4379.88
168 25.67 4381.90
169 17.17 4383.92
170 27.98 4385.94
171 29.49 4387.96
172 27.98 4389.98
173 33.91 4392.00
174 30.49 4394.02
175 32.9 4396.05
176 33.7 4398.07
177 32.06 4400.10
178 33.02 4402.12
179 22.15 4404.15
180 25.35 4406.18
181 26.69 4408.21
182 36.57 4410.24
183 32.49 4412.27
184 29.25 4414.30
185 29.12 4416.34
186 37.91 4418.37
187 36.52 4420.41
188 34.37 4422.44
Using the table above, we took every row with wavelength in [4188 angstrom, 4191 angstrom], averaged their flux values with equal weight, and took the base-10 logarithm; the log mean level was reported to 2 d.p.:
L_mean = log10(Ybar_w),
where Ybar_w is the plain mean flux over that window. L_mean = 1.33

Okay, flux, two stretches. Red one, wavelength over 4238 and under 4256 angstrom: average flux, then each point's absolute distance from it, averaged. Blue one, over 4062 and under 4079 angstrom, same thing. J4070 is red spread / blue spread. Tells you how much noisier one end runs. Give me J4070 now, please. 1.4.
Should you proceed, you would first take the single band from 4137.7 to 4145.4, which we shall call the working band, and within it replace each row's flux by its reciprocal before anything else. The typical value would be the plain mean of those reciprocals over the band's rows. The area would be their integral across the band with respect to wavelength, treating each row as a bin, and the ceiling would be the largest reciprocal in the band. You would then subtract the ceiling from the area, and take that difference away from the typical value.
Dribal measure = -0.27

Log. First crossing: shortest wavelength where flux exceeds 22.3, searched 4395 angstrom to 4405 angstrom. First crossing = 4396.05 angstrom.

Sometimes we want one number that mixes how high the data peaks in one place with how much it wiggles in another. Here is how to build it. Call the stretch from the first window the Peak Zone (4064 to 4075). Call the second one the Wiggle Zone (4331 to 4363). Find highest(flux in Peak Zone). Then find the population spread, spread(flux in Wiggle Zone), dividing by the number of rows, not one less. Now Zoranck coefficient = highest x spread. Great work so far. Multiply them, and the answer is 78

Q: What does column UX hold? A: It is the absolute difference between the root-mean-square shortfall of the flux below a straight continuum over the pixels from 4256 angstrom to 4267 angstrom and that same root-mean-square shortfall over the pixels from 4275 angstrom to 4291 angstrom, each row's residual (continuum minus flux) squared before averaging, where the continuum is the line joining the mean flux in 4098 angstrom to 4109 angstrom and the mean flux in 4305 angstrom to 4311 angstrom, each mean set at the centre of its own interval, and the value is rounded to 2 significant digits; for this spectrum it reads 1.9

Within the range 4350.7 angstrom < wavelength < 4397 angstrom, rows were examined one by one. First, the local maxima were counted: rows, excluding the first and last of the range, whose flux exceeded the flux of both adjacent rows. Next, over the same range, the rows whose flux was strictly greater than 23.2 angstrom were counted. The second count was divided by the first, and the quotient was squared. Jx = 10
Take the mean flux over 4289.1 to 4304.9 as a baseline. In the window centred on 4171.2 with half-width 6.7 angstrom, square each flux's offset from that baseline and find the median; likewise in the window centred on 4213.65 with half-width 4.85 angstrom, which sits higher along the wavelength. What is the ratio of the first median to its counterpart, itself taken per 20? 0.10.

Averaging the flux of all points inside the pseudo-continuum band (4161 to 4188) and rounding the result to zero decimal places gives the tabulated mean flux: 24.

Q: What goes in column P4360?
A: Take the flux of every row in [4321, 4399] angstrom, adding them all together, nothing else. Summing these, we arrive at 1149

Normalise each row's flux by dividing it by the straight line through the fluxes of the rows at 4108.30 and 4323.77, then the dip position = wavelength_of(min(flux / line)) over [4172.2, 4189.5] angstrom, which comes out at 4175.06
